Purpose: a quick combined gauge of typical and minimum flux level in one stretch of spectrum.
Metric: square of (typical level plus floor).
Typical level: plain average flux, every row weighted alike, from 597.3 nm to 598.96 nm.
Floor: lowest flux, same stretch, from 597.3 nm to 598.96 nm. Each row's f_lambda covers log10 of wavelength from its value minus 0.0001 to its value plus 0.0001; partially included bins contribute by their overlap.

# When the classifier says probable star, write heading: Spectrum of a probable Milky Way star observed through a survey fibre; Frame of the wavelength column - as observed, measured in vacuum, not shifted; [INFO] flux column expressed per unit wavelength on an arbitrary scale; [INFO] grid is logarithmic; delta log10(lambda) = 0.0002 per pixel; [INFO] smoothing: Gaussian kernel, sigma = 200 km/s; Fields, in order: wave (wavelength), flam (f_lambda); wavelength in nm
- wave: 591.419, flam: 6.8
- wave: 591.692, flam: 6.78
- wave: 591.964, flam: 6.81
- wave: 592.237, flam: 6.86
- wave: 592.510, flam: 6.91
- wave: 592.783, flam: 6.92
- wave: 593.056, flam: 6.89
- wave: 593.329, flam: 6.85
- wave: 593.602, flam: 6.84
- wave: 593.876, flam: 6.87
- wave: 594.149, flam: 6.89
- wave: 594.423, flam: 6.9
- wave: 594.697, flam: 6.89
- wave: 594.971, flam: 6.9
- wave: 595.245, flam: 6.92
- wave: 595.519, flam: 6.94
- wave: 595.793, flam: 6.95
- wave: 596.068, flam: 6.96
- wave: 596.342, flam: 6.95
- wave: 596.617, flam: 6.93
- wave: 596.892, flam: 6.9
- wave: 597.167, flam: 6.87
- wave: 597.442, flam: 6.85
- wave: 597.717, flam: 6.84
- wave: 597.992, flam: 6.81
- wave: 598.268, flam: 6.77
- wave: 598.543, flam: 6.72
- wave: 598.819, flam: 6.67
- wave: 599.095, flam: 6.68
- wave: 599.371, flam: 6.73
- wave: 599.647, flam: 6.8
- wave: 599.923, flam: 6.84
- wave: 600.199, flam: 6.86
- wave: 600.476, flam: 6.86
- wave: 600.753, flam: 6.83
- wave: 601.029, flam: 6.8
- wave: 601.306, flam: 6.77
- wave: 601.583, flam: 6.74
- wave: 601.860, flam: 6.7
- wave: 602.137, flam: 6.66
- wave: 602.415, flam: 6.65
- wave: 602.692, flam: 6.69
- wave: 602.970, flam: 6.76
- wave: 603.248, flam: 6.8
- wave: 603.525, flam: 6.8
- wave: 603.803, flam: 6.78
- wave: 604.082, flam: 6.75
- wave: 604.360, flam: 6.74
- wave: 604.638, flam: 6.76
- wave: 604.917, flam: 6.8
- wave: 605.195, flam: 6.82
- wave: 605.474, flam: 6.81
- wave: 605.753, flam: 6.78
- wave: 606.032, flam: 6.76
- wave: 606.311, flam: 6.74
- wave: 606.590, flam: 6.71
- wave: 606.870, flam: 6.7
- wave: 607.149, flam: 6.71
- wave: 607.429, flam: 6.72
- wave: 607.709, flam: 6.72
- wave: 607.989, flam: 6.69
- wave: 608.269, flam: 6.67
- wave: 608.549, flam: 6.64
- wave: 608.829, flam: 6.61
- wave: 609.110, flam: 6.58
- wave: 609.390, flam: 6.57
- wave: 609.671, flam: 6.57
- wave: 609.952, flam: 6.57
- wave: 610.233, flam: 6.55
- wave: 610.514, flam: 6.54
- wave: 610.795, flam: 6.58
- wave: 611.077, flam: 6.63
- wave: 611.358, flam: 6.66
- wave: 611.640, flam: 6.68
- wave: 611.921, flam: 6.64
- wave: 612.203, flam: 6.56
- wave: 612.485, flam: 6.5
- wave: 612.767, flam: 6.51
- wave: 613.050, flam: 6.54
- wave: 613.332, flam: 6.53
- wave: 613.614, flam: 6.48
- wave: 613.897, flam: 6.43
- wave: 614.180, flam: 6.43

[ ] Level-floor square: 181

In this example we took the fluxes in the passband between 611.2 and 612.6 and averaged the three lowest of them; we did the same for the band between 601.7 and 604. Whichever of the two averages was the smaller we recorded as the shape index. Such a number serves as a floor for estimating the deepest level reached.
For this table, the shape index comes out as 6.57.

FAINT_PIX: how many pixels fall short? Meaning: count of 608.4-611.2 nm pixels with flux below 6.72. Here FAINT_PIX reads 10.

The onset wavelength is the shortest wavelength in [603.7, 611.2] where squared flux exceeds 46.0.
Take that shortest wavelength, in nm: 604.917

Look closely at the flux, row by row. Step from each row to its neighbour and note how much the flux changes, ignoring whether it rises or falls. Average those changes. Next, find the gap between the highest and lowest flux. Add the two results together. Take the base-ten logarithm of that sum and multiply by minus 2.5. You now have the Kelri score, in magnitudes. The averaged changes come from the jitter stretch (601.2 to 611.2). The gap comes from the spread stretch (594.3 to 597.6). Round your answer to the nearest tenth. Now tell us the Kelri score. 2.2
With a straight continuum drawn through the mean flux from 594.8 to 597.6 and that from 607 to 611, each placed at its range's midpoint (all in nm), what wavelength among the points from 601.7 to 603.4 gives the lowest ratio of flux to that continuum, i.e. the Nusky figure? 602.415 nm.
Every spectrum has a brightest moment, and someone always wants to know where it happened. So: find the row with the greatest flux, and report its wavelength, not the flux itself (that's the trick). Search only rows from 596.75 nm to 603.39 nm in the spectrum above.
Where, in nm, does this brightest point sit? 596.892 nm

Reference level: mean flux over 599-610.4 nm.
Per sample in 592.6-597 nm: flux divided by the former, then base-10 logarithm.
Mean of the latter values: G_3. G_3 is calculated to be 0.012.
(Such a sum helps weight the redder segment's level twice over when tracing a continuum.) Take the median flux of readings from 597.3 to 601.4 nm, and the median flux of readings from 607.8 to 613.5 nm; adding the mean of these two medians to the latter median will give 13.3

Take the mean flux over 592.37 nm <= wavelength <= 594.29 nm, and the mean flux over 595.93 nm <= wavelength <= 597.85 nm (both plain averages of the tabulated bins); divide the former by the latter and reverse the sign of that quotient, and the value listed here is -0.997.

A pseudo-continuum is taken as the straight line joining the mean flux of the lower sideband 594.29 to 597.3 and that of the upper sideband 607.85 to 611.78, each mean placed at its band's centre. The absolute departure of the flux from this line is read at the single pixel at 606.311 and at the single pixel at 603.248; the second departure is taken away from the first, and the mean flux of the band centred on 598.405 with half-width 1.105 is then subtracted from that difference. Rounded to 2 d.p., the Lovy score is -6.75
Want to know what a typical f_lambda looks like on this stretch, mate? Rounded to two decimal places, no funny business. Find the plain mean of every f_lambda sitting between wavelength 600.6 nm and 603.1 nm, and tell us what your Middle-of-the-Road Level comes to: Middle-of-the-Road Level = 6.73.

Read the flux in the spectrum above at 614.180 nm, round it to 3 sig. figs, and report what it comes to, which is 6.43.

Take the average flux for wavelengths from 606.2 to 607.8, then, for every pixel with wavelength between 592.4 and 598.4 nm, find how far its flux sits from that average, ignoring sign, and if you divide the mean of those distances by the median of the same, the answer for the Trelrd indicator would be 0.96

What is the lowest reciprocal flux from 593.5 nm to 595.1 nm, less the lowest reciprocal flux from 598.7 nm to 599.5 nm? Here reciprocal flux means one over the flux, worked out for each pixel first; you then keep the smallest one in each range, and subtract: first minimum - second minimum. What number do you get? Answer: -0.0037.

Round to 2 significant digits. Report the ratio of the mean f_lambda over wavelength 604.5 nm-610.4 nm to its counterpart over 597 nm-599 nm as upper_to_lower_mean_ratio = 0.99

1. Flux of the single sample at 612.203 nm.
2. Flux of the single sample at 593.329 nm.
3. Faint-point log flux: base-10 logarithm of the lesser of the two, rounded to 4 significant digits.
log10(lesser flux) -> 0.8169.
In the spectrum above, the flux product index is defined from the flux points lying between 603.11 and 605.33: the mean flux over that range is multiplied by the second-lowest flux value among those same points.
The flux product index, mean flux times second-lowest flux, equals 45.8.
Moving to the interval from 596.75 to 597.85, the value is 47.0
